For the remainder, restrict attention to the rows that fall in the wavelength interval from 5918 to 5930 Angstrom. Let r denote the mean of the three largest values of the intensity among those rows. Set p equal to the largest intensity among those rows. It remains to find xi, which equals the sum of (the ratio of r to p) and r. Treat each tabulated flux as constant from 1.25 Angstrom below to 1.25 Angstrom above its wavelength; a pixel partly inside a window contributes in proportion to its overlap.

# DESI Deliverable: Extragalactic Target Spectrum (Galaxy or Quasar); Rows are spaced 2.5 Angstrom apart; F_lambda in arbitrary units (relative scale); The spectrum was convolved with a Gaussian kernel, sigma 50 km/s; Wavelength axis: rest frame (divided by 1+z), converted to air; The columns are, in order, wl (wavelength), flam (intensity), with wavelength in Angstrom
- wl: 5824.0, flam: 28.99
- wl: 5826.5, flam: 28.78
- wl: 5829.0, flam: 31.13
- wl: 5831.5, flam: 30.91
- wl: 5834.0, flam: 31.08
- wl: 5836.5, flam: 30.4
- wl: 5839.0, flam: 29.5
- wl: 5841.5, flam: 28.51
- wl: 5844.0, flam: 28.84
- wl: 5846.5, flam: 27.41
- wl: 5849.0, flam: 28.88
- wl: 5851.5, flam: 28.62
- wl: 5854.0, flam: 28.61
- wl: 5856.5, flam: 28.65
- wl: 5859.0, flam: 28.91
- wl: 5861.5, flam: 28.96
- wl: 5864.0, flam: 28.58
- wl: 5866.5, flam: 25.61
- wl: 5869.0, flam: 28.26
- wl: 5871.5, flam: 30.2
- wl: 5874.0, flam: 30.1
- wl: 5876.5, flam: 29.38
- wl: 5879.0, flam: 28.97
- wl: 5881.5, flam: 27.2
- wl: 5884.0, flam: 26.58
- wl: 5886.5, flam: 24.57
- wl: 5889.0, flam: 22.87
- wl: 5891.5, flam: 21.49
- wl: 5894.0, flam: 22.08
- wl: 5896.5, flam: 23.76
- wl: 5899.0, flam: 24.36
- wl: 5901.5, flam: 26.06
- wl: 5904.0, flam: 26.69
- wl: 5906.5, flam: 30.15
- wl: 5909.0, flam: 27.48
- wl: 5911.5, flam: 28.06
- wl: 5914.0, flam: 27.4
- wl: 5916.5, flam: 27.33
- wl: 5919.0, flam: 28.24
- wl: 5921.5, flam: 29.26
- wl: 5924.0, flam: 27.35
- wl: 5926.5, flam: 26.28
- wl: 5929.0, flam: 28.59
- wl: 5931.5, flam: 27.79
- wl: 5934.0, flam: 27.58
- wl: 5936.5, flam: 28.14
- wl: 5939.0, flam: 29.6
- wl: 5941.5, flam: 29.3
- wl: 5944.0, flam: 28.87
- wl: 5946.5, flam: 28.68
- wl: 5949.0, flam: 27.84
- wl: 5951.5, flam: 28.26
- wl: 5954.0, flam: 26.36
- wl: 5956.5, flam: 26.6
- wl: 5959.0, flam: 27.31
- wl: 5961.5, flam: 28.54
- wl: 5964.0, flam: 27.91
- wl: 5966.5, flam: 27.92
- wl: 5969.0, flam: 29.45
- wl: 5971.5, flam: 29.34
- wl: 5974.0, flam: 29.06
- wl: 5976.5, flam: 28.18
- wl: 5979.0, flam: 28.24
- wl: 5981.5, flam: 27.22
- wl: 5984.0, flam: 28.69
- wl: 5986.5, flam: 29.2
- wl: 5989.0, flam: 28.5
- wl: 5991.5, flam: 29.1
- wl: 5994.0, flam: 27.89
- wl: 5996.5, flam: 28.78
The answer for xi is 29.7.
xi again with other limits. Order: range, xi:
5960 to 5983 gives 30.3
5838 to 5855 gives 30.1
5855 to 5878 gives 30.9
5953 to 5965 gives 28.9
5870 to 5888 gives 30.9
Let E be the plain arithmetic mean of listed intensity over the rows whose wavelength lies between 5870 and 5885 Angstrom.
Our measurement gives 28.7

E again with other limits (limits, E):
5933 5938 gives 27.9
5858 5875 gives 28.7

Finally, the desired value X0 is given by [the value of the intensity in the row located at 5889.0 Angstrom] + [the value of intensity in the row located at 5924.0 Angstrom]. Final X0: 50.2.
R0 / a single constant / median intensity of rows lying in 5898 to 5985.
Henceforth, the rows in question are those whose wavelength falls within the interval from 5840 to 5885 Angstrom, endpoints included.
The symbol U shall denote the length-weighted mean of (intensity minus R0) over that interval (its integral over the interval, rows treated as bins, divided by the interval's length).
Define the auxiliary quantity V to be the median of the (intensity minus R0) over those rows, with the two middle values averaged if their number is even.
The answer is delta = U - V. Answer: -0.16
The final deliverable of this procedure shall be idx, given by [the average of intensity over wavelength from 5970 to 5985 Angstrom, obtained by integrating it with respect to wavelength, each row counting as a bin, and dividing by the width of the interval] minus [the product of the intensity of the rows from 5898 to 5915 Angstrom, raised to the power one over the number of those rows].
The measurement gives 1.3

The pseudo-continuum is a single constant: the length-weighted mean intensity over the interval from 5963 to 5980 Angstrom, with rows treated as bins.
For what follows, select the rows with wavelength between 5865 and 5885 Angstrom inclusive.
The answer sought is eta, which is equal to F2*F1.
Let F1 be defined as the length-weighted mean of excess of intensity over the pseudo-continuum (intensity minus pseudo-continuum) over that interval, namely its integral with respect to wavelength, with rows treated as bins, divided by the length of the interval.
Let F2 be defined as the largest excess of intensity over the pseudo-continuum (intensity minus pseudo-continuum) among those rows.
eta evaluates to -0.5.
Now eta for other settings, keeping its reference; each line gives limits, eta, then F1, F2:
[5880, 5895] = 6.1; -4.4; -1.4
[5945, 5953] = 0.0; -0.4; 0.1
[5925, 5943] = -0.4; -0.4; 1.0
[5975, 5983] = 0.2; -0.7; -0.4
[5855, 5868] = -0.2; -0.4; 0.4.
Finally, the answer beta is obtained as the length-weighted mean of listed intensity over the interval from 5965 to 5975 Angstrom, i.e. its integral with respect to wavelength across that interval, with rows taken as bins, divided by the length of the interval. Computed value 28.9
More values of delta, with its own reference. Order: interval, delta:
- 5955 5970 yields -0.01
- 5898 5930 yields 0.10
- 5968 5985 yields -0.11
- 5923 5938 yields -0.03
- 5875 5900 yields 0.72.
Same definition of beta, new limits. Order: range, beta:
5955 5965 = 27.6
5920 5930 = 27.9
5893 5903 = 24.2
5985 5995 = 28.7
